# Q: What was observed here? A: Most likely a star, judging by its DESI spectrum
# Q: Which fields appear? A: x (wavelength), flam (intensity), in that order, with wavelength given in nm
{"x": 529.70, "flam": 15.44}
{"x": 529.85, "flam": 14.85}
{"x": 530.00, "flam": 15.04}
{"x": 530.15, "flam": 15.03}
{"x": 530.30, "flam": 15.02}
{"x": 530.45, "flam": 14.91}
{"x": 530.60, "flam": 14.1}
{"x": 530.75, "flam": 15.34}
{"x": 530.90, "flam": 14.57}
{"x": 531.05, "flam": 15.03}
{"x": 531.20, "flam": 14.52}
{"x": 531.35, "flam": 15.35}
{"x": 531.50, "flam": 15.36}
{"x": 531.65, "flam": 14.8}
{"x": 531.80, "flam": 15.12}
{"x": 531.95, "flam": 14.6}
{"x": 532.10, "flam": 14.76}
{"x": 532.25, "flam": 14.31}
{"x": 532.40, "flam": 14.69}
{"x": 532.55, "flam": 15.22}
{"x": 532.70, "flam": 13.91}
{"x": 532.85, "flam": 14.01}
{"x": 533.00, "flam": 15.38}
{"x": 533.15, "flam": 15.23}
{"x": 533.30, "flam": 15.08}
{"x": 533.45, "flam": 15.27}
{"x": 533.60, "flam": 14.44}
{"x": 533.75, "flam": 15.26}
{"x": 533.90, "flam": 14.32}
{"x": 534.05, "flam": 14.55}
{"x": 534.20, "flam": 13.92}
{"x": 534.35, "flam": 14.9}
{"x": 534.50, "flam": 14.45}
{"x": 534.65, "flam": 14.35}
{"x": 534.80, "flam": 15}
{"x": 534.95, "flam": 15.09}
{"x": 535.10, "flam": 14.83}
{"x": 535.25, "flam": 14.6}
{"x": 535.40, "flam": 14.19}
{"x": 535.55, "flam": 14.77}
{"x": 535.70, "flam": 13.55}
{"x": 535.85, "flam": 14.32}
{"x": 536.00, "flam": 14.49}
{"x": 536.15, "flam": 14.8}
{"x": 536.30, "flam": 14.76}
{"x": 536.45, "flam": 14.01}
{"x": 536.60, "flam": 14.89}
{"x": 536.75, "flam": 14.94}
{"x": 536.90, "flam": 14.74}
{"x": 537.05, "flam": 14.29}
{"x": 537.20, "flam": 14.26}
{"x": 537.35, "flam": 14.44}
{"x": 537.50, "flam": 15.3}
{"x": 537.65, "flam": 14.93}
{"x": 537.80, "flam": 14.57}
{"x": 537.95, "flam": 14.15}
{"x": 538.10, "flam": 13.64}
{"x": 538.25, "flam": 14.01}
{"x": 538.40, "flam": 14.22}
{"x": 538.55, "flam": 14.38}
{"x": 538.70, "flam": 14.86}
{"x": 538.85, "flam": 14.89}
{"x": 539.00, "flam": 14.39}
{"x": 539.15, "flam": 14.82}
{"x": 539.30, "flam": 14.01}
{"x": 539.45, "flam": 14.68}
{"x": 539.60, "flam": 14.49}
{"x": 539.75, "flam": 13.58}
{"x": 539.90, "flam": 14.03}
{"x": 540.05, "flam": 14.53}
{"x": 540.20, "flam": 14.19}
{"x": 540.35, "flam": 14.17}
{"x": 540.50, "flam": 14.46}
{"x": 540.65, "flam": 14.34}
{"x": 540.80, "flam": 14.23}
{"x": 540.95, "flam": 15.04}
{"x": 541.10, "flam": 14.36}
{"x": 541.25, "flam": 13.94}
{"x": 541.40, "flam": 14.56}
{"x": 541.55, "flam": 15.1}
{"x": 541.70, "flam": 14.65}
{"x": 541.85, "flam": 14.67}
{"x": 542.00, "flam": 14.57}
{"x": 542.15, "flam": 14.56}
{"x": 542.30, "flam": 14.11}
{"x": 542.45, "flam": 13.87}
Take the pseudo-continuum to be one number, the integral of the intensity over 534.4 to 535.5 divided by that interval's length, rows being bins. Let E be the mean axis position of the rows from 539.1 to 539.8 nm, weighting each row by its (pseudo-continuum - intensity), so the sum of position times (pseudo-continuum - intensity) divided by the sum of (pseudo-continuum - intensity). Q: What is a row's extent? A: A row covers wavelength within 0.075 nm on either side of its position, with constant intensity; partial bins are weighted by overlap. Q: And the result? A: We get 539.63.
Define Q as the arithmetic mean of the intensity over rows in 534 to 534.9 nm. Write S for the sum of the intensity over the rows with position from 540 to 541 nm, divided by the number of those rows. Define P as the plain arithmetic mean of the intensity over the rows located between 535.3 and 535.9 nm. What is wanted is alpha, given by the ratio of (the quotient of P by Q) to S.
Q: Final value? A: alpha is 0.0678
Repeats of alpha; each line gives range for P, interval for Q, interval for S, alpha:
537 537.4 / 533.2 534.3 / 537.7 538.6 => 0.0689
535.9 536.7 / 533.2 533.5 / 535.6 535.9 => 0.0690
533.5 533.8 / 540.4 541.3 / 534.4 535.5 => 0.0704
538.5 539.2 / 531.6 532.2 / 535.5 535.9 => 0.0696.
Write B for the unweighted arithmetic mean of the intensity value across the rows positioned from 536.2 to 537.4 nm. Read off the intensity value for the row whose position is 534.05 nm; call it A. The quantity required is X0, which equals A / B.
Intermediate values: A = 14.55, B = 14.5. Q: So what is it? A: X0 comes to 1.00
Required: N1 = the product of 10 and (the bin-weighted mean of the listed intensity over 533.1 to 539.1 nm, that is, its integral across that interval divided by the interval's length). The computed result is 146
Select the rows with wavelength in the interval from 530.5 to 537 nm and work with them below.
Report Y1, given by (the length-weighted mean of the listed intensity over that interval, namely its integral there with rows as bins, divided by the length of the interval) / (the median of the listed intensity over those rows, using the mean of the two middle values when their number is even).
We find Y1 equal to 1.00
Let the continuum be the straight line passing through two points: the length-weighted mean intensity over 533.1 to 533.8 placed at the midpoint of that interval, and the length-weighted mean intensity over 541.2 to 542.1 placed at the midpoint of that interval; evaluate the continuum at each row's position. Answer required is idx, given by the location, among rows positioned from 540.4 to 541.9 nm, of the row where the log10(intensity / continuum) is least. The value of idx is 541.25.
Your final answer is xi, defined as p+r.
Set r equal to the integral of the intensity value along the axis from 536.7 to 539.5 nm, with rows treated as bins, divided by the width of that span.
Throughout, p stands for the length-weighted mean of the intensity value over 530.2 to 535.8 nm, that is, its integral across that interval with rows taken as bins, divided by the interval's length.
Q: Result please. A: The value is 29.2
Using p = 14.72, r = 14.5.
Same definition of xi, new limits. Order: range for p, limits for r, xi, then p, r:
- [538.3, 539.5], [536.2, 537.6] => 29.2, 14.52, 14.6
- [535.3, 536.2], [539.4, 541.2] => 28.7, 14.35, 14.3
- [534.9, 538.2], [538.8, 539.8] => 28.9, 14.52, 14.4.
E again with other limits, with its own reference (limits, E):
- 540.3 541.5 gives 540.84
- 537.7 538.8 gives 538.15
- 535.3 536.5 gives 535.84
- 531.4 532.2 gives 531.65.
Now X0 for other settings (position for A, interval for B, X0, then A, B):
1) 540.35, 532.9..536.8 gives 0.97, 14.17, 14.7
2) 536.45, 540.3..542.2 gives 0.97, 14.01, 14.5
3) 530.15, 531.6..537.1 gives 1.03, 15.03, 14.6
